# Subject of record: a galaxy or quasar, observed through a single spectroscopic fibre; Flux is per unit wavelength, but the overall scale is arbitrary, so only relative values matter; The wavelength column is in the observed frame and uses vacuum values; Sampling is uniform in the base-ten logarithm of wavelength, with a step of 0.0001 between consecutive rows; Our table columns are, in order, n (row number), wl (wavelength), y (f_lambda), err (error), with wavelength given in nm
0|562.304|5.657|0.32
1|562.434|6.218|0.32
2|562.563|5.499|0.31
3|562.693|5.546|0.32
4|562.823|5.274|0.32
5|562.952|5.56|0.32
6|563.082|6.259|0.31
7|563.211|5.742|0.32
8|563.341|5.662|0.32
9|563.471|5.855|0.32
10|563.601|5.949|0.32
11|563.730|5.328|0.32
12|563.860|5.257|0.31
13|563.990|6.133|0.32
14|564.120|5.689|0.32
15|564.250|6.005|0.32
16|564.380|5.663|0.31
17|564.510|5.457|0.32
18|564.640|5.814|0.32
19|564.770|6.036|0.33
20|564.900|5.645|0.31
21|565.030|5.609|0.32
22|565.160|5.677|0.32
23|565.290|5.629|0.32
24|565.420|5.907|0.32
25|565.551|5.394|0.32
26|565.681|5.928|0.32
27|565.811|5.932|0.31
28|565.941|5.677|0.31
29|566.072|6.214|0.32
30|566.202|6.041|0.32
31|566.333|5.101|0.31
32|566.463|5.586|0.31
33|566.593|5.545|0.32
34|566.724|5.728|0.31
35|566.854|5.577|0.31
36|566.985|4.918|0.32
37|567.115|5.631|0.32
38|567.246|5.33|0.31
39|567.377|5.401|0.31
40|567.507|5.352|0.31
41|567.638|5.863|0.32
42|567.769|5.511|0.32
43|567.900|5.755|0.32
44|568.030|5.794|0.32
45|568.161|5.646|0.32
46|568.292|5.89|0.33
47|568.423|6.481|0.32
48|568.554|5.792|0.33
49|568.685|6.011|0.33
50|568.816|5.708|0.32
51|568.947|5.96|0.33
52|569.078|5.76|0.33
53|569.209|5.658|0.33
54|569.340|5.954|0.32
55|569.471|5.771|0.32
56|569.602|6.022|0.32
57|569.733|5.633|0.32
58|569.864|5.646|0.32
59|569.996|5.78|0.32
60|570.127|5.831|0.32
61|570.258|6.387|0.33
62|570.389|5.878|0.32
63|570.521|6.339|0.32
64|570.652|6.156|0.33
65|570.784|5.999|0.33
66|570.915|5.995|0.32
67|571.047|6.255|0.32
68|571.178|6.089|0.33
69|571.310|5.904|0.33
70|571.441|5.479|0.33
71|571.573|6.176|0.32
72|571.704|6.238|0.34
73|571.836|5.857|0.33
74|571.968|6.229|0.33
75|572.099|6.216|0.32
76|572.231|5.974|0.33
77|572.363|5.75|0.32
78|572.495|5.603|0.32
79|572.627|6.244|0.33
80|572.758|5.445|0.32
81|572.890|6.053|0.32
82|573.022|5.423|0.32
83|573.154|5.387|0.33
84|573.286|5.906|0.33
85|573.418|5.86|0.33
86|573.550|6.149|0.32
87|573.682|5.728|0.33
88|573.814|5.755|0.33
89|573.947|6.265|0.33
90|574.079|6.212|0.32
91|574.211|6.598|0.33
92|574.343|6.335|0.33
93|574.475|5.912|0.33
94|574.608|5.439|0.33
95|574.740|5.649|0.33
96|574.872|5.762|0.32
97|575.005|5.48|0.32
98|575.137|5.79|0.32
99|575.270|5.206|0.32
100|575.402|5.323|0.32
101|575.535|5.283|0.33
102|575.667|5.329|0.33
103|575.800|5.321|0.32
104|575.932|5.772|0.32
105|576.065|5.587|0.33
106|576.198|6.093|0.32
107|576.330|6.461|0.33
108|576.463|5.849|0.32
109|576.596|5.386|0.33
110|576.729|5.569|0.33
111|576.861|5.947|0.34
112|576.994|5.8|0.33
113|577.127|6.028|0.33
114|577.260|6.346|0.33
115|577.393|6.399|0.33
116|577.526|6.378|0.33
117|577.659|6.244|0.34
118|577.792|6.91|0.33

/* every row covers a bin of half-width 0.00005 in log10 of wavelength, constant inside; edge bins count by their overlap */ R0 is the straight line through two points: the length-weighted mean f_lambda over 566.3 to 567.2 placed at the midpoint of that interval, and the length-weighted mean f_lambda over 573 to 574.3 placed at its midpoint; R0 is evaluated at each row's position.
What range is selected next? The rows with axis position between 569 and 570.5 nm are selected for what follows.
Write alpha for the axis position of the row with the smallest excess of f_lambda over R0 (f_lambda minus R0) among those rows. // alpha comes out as 569.733 nm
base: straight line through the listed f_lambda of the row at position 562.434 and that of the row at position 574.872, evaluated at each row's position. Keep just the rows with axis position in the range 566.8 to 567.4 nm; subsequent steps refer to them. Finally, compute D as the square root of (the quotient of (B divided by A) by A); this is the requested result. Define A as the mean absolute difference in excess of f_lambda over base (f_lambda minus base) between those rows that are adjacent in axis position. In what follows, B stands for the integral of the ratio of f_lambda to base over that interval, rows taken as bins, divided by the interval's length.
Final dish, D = 2.2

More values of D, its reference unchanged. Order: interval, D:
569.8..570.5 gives 3.2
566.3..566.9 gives 4.4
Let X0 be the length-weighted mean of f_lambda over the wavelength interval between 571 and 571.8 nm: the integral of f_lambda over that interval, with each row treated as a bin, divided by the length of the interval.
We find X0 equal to 6.02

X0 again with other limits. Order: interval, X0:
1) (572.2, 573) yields 5.82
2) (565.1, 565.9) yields 5.75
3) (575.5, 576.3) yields 5.62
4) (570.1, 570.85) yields 6.11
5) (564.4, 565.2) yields 5.71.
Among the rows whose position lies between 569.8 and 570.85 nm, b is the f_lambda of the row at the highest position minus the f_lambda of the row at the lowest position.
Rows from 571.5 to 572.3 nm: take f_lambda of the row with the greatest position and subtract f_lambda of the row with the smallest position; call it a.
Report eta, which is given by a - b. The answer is -0.6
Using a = -0.2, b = 0.4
